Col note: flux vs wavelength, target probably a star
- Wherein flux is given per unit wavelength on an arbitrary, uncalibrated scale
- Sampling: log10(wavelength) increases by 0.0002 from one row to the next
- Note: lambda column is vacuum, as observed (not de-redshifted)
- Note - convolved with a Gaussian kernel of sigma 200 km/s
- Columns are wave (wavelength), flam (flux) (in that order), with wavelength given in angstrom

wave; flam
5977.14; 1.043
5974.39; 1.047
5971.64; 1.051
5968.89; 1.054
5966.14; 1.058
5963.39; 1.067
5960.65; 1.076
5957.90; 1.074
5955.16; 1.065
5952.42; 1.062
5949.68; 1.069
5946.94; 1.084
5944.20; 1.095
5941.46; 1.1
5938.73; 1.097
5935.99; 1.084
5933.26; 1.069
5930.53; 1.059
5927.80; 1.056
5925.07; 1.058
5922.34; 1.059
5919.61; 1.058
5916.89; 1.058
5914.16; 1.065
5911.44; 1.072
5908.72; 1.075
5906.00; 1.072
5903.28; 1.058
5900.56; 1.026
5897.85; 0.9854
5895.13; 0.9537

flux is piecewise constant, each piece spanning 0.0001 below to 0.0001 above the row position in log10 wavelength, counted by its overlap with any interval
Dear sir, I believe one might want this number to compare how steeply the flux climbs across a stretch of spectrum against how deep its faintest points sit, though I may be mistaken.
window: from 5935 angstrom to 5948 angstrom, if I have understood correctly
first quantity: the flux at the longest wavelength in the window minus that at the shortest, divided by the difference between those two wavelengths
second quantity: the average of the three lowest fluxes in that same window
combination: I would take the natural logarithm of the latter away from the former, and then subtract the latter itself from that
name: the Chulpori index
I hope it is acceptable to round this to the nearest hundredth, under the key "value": -1.17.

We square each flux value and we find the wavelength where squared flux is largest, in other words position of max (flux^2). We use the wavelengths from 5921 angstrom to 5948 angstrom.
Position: 5941.46 angstrom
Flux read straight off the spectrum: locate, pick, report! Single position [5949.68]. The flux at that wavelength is 1.069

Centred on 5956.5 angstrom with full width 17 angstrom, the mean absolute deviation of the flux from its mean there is 0.004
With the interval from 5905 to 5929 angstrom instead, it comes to 0.007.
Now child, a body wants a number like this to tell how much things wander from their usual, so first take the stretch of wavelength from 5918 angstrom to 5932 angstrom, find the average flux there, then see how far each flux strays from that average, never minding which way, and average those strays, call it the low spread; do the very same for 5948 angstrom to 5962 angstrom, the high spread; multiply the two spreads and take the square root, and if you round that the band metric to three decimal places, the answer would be 0.002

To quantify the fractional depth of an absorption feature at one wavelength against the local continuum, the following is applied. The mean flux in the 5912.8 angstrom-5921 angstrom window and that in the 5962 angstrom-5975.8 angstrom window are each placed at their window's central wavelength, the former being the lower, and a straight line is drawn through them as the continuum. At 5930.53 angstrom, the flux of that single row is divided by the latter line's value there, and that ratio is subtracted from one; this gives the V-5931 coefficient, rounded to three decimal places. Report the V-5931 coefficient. 0.000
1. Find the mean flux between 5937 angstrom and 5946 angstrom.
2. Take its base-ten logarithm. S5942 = 0.040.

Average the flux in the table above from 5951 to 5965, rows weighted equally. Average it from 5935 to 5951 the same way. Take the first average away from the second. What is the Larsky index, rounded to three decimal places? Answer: 0.019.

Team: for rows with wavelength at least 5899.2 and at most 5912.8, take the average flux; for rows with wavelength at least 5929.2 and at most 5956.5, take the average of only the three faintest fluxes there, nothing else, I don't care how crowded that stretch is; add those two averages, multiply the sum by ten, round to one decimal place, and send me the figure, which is 21.2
